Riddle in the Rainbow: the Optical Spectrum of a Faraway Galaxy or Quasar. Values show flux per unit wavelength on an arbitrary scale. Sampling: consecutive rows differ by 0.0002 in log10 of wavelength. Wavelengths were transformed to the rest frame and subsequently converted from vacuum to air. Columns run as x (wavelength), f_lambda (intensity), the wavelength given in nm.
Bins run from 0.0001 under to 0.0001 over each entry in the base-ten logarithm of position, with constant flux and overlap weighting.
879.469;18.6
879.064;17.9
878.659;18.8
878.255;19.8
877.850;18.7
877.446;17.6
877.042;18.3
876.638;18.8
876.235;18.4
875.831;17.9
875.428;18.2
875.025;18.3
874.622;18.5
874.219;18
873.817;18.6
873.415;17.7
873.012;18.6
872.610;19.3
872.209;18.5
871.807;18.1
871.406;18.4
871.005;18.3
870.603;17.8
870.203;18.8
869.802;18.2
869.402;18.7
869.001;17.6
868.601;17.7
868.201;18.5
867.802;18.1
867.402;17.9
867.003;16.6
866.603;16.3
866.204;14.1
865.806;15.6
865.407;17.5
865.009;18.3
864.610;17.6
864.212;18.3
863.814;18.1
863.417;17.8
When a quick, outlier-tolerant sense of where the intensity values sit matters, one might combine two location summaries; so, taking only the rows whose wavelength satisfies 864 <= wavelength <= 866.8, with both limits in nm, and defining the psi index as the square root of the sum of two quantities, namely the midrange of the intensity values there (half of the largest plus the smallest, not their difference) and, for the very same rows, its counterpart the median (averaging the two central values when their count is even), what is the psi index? 5.81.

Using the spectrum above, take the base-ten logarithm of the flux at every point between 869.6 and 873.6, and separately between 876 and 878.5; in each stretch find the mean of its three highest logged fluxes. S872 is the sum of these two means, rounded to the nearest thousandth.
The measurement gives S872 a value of 2.557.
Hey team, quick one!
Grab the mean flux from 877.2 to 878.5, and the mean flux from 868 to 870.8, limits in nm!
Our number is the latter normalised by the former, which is 0.97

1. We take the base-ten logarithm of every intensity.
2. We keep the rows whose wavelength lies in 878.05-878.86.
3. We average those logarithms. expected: 1.285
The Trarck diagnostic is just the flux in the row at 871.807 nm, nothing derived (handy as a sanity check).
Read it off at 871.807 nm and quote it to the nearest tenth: 18.1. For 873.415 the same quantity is 17.7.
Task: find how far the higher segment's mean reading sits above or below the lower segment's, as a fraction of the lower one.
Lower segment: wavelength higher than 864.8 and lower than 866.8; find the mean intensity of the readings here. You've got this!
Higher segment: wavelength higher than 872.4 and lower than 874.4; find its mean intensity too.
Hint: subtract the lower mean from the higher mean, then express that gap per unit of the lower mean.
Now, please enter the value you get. 0.13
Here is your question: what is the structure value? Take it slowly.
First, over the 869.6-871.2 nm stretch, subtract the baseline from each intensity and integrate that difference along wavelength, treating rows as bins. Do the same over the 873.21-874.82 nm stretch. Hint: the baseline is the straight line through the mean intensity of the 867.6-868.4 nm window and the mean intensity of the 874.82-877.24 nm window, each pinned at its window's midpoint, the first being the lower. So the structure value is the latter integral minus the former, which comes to -0.1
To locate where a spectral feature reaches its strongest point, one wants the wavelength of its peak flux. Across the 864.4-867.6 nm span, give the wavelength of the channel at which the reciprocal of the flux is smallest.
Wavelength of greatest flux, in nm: 865.009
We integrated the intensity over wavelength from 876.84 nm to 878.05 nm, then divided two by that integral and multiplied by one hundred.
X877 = 9.1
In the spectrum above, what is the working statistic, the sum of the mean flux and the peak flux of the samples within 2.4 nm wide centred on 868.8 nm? 36.8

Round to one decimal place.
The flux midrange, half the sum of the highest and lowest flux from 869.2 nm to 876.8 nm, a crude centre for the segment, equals 18.5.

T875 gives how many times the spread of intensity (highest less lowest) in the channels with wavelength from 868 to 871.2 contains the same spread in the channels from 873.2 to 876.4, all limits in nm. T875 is 1.3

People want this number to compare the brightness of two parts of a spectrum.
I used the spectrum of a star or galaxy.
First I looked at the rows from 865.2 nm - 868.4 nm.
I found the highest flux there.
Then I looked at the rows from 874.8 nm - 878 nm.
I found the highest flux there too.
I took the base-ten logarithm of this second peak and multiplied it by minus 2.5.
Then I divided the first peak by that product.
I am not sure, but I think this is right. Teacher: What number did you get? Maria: -5.81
